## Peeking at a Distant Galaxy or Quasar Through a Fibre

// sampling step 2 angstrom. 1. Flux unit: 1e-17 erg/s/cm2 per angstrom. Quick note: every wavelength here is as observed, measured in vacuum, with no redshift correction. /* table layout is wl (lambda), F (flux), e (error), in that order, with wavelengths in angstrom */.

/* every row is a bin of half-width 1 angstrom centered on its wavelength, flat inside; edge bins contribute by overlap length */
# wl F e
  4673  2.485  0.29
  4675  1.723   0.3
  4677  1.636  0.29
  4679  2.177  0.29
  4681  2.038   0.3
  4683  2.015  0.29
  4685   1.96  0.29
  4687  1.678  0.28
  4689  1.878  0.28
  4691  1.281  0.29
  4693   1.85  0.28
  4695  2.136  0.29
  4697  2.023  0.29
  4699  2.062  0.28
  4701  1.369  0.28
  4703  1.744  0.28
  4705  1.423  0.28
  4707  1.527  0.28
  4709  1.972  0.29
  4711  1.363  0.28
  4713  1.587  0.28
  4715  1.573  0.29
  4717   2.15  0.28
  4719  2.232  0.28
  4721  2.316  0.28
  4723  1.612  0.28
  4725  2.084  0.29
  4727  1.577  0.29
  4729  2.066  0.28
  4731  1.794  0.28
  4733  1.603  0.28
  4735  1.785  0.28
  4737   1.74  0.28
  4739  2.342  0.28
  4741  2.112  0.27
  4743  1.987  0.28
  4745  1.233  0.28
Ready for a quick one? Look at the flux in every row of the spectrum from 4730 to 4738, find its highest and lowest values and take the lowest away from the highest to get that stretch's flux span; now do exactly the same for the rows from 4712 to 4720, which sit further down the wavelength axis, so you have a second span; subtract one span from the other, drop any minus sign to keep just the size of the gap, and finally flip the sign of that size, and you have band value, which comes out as -0.47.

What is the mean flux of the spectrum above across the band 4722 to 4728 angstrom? 1.8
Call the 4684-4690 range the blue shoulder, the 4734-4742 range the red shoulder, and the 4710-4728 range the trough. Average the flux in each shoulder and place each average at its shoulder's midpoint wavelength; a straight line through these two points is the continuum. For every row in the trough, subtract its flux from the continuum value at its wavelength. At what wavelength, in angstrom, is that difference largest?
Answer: 4711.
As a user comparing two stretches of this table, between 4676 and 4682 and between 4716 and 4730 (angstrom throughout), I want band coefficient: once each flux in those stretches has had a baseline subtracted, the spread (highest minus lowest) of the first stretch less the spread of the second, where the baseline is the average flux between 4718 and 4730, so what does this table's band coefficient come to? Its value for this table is -0.20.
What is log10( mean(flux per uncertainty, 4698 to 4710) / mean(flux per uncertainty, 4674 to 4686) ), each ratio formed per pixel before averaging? -0.041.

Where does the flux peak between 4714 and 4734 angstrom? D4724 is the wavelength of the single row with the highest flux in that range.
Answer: 4721 angstrom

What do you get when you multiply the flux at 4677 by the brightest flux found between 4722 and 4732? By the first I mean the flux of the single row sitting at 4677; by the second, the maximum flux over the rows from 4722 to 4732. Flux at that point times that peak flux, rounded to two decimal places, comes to 3.41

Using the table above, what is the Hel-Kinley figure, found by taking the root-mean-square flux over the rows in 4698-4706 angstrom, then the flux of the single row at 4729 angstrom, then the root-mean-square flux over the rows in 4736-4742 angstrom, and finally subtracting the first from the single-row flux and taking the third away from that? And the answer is -1.69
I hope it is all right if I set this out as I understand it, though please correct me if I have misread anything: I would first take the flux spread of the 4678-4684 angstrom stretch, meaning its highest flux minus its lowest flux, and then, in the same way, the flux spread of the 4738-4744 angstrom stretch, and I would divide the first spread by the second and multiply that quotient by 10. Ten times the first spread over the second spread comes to 5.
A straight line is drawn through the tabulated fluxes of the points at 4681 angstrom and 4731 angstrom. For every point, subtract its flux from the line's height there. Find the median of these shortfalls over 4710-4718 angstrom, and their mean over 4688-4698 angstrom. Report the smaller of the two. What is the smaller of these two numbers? 0.15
